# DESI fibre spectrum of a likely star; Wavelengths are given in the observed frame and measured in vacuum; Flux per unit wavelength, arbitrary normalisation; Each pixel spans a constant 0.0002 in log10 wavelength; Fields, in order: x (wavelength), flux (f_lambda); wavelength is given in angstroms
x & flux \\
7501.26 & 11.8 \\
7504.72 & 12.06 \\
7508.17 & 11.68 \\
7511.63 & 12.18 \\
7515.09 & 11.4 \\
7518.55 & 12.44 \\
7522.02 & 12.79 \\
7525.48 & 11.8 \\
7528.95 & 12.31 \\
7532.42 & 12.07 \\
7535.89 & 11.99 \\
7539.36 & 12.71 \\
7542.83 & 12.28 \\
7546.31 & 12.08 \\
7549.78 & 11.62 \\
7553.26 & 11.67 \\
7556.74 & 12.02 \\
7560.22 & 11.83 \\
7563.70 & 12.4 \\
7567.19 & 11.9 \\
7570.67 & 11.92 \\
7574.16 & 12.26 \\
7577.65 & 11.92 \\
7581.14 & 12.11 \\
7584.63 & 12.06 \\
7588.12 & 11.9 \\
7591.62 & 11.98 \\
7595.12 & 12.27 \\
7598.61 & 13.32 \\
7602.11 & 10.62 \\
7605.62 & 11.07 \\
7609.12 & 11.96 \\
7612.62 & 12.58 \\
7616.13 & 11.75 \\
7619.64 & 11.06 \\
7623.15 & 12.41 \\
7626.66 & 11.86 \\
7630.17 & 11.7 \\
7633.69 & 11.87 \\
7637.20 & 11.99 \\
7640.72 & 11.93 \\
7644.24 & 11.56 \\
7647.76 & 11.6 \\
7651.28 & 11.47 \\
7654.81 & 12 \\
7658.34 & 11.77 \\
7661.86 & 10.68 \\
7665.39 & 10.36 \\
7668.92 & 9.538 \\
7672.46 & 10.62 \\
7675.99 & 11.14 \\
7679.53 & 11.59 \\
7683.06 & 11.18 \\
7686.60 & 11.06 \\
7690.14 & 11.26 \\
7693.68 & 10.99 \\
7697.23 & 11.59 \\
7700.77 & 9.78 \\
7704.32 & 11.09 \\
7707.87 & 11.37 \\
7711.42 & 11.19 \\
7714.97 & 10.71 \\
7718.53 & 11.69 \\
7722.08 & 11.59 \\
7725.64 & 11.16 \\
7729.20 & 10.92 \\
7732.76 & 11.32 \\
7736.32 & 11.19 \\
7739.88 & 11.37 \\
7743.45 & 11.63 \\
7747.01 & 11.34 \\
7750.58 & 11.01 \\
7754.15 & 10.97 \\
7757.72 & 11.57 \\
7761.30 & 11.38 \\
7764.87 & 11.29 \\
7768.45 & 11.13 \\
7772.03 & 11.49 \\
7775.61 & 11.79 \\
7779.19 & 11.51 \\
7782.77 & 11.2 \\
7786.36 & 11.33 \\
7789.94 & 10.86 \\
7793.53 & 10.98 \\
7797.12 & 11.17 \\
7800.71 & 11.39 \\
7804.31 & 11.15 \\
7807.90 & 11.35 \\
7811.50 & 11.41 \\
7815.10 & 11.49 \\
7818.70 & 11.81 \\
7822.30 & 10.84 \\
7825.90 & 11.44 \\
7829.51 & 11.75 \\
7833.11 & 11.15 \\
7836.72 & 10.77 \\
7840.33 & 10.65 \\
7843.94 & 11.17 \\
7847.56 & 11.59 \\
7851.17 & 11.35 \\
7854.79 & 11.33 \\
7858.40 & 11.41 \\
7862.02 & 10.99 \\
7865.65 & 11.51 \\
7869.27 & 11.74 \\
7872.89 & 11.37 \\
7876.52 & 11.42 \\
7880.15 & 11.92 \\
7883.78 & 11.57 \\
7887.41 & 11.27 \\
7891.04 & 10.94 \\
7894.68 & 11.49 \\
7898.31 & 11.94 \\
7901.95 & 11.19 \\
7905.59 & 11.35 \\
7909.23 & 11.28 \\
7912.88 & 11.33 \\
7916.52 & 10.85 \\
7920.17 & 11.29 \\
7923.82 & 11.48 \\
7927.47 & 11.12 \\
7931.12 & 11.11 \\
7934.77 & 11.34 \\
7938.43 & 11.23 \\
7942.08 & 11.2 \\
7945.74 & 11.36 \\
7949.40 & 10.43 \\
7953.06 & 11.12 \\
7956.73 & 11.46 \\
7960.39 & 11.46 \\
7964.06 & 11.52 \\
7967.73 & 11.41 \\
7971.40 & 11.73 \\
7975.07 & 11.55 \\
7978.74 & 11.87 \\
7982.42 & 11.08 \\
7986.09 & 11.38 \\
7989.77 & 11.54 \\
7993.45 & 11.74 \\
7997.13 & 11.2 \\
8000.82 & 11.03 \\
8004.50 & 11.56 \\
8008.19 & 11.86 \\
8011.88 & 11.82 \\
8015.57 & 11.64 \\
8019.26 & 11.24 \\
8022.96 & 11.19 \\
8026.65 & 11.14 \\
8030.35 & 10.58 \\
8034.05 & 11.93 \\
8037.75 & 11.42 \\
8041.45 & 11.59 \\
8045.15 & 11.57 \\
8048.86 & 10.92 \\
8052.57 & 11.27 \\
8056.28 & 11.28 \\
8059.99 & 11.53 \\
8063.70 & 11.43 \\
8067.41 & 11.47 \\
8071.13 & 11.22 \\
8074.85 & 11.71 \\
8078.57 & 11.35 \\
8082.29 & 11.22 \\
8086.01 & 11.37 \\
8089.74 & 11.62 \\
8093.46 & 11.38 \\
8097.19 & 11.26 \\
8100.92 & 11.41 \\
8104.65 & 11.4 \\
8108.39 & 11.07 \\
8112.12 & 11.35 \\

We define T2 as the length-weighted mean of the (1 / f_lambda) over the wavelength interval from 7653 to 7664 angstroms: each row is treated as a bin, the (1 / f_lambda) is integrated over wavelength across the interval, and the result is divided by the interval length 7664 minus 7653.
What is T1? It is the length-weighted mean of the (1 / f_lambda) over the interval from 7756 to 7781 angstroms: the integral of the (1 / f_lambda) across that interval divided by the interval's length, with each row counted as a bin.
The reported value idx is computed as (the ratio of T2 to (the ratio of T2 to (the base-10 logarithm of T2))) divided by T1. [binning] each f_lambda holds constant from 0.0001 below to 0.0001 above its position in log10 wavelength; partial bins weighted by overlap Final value -12.1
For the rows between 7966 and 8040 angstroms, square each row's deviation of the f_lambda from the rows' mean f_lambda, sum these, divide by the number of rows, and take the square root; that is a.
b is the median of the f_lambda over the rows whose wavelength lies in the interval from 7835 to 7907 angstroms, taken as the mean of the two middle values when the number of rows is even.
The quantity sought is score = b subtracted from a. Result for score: -11.0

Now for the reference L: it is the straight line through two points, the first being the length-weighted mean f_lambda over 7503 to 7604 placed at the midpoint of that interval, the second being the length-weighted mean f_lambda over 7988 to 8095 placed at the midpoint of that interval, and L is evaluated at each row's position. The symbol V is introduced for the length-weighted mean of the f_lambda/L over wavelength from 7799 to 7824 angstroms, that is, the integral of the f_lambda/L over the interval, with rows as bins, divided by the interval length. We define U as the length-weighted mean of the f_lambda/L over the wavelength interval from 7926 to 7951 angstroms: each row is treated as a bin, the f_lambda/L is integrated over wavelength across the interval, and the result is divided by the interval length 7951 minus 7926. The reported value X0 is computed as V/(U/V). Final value 0.97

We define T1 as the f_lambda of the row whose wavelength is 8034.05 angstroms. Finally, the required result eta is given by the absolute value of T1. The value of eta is 11.9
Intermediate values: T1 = 11.93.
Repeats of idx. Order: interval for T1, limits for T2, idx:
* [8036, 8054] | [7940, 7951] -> -11.8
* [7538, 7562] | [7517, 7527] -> -13.1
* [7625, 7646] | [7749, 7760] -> -12.4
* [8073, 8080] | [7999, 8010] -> -12.2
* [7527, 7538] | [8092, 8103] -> -12.8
